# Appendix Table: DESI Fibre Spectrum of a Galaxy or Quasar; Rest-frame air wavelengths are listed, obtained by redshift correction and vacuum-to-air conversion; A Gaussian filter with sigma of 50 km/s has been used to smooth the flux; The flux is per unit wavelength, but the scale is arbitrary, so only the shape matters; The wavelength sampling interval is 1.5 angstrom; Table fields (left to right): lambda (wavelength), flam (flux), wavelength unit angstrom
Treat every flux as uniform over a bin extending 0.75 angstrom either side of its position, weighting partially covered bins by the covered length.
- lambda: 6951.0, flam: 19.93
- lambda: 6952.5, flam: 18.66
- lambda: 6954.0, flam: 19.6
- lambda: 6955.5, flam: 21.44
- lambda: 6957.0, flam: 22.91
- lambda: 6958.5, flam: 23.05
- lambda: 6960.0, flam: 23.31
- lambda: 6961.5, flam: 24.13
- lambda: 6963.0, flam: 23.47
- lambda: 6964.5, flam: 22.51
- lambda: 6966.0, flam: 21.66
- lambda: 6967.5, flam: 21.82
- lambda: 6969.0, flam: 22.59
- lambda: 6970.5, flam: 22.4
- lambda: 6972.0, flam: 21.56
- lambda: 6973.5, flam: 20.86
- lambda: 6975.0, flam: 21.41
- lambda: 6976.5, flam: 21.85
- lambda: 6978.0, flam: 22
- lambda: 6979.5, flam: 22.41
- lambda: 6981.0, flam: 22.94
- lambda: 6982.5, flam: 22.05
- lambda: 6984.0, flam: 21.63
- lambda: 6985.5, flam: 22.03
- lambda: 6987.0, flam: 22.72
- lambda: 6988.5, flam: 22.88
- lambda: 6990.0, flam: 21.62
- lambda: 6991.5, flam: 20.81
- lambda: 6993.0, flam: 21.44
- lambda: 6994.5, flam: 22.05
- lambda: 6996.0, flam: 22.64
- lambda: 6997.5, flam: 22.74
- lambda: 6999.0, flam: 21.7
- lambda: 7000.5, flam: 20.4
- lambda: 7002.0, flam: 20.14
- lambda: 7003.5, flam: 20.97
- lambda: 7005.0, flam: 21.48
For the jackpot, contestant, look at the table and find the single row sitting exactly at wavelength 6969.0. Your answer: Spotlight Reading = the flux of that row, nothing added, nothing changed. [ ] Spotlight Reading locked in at 22.59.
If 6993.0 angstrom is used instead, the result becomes 21.44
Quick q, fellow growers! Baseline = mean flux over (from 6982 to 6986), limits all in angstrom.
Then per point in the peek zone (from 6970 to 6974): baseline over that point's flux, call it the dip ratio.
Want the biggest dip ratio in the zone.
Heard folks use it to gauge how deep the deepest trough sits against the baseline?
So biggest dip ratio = 1.05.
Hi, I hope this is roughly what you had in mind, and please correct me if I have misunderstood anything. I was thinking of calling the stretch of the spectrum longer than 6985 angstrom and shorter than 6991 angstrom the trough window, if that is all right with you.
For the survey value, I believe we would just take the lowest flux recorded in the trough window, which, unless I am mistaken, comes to 21.62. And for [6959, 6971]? 21.66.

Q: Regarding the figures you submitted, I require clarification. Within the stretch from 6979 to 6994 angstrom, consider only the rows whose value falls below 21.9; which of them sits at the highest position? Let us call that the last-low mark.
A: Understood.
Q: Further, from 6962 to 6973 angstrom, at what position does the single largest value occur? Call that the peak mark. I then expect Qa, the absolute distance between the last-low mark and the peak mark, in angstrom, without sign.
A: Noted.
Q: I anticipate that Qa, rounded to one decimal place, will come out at 30.0 angstrom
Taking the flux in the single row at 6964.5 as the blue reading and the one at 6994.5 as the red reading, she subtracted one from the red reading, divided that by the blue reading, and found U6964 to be 0.94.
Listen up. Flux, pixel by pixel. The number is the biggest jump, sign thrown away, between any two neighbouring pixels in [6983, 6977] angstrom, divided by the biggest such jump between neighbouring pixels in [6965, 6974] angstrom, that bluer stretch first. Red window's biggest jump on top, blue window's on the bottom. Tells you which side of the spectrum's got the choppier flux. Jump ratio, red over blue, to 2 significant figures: 1.1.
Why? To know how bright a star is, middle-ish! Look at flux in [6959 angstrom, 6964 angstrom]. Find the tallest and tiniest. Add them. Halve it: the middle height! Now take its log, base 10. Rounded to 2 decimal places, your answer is 1.38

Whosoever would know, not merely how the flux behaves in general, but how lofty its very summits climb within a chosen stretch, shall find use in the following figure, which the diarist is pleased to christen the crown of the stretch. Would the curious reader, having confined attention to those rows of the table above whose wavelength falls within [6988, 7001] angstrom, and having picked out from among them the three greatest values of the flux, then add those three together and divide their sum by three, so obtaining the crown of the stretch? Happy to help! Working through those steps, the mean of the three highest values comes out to 22.8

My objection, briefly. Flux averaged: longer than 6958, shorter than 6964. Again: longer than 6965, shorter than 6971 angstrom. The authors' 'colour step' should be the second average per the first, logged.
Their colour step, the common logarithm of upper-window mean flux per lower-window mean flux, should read -0.026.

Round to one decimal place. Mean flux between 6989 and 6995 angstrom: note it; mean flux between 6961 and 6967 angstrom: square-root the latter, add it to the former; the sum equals 26.3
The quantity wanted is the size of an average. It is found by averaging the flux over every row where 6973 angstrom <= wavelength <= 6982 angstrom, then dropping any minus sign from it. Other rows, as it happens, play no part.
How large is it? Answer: 21.9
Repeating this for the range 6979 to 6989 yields 22.4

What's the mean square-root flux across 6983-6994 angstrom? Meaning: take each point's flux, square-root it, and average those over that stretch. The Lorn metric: 4.68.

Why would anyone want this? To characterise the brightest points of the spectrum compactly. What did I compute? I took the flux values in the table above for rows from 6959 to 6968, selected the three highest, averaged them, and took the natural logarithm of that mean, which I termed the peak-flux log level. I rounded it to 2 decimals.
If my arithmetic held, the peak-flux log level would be 3.16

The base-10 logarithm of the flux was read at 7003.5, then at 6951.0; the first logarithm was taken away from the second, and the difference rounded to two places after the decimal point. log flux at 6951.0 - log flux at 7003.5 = -0.02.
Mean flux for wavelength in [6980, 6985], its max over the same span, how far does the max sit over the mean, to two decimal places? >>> 0.73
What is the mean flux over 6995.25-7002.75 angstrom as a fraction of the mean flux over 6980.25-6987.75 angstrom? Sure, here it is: 0.966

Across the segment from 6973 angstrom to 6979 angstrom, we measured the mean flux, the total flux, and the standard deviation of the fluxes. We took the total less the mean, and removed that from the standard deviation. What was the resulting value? -64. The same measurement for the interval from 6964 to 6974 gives -131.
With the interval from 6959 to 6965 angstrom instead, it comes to -69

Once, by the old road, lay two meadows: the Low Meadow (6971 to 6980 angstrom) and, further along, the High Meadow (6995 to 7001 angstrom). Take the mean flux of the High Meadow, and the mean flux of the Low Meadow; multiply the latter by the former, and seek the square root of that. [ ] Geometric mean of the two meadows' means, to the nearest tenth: 21.8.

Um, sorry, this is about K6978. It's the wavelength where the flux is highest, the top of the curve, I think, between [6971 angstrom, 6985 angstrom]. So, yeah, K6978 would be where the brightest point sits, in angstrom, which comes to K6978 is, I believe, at 6981.0 angstrom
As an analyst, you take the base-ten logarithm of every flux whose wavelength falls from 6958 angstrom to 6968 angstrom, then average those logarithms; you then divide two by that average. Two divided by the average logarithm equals 1.47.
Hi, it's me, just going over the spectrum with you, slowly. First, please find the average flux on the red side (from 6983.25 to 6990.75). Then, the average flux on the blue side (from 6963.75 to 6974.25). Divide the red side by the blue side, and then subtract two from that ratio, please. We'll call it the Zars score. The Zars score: -0.99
